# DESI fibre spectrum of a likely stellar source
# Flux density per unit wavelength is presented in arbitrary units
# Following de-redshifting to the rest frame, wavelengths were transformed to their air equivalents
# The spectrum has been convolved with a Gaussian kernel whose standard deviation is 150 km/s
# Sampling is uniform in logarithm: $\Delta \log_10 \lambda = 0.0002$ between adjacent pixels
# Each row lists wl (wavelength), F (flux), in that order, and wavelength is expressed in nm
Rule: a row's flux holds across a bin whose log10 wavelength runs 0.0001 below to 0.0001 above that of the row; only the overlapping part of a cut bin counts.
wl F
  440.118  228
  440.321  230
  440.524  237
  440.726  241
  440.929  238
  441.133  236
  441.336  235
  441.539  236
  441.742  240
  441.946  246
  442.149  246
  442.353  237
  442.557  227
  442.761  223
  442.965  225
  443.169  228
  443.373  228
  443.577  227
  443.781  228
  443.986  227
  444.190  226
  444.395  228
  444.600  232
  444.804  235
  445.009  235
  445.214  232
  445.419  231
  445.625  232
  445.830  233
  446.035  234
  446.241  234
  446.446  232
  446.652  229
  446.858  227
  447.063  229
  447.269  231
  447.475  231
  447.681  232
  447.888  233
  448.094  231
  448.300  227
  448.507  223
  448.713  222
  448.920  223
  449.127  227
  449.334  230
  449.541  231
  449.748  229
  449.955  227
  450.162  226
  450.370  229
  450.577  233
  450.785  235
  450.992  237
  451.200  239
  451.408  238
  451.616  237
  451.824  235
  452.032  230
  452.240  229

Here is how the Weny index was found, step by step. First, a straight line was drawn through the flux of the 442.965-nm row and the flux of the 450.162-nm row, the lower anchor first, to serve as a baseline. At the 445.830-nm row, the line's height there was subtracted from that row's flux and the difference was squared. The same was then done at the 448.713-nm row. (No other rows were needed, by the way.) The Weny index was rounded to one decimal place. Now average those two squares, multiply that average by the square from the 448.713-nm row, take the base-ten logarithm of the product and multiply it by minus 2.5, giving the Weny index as -6.8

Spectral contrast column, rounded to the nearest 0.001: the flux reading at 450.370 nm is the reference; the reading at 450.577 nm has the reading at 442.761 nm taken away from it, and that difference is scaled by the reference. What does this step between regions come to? 0.044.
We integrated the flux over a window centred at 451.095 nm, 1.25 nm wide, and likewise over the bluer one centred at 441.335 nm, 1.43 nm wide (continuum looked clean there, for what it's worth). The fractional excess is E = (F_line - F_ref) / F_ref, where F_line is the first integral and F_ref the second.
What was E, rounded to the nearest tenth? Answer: -0.1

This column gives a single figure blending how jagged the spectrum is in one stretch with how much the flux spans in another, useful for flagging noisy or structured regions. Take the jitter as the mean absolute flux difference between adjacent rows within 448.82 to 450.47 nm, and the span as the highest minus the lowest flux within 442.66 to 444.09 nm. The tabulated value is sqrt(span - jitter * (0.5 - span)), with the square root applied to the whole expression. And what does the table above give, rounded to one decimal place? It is 3.9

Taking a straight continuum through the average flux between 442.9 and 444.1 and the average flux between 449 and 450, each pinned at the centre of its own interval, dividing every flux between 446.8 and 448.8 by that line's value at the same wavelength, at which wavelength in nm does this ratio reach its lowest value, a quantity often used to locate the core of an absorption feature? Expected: 448.713 nm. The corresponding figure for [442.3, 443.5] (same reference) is 442.761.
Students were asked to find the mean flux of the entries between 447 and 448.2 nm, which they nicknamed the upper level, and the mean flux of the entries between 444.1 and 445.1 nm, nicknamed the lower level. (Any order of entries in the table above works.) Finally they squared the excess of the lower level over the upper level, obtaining 0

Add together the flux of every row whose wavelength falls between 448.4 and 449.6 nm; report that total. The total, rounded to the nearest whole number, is 1356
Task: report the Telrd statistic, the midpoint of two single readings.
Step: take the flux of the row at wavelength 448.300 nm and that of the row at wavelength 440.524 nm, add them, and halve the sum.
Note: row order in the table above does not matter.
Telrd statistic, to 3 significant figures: 232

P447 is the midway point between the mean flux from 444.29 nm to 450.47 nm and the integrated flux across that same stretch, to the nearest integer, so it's 825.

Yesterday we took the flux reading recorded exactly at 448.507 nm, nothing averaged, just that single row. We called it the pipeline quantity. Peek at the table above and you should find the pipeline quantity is 223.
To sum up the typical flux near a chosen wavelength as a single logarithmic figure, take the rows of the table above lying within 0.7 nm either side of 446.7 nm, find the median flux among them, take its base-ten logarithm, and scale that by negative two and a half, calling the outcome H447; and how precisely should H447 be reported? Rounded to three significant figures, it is -5.91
